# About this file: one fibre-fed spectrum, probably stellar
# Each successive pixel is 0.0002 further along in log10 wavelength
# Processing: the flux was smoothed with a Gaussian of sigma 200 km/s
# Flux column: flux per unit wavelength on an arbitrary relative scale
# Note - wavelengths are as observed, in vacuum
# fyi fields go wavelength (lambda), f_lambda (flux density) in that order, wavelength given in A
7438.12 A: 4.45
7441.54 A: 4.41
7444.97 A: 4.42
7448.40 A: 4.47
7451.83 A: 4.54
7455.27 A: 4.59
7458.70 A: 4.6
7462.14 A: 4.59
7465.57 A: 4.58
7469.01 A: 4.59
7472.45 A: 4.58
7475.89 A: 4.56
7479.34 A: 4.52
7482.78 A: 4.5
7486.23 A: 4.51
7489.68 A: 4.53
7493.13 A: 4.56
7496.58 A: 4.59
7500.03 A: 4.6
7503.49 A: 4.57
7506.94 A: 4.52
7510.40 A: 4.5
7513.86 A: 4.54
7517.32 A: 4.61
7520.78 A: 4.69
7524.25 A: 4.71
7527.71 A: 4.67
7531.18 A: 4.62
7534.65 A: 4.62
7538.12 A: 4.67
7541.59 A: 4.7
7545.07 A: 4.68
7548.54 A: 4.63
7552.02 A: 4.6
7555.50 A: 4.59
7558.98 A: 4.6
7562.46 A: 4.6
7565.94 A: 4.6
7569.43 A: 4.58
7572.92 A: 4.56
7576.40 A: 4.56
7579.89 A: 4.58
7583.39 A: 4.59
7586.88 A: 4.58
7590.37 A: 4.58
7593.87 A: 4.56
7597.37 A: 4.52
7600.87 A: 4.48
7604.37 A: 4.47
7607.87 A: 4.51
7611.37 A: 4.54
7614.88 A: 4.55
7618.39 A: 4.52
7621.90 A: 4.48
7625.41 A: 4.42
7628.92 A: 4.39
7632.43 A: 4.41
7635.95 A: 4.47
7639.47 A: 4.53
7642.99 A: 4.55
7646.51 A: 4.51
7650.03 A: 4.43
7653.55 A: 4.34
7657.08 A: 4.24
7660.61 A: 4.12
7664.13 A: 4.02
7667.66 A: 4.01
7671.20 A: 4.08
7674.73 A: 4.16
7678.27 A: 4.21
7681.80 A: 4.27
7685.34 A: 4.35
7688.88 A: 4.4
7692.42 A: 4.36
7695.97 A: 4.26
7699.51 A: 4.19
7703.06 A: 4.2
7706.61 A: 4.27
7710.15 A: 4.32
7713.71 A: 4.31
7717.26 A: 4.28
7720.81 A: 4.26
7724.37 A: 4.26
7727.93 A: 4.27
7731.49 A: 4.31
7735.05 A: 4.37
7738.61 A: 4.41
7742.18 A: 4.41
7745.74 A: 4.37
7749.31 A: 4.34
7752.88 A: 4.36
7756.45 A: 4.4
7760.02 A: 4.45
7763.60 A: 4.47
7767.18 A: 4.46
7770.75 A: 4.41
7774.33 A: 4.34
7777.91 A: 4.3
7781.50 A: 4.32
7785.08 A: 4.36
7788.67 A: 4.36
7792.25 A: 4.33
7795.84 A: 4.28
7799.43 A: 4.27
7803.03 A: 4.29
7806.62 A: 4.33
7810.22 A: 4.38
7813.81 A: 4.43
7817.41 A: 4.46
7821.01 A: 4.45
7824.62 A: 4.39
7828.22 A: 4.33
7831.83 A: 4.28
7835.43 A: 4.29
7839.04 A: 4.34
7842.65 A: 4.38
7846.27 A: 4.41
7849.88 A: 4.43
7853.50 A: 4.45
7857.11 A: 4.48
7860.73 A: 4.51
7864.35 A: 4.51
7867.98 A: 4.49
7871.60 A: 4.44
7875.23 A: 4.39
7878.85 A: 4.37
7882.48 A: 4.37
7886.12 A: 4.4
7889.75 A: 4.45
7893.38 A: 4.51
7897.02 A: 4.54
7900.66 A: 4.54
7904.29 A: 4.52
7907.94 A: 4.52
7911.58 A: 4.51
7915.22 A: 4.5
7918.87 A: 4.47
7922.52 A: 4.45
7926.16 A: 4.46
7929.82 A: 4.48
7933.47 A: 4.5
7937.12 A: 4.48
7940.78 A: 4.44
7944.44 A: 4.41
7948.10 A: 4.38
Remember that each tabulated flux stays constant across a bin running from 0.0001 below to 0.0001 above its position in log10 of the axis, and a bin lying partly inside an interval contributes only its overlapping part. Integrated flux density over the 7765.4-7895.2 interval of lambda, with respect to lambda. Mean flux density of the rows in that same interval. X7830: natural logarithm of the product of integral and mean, 7.8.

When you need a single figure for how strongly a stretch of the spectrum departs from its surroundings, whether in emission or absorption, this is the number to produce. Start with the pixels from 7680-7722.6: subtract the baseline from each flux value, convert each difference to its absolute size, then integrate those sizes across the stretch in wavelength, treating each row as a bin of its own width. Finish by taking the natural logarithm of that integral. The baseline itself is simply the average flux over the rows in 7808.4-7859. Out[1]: 1.5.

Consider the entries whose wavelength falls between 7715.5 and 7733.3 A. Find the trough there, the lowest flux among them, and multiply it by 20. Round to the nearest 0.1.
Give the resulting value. 85.2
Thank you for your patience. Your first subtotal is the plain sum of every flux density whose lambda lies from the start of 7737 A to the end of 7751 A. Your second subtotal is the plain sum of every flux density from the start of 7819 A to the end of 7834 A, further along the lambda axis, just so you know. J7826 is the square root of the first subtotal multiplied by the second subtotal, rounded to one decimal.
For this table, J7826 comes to 17.5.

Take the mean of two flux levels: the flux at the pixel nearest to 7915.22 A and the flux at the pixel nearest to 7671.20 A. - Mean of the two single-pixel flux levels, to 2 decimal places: 4.29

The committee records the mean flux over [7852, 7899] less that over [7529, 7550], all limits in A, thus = -0.20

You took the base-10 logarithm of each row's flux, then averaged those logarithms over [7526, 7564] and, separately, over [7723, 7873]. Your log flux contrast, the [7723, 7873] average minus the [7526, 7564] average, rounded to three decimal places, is -0.025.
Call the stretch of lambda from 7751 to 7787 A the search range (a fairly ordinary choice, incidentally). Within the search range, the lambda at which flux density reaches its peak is 7763.60 A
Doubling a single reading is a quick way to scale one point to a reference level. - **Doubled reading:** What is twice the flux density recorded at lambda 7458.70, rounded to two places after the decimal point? 9.20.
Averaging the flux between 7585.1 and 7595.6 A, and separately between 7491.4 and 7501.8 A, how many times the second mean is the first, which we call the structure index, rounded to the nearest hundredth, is 1.00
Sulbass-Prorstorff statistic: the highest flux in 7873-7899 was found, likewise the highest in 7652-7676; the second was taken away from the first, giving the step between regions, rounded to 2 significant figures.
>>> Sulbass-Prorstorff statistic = 0.20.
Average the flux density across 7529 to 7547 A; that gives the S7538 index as 4.7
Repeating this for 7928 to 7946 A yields 4.5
